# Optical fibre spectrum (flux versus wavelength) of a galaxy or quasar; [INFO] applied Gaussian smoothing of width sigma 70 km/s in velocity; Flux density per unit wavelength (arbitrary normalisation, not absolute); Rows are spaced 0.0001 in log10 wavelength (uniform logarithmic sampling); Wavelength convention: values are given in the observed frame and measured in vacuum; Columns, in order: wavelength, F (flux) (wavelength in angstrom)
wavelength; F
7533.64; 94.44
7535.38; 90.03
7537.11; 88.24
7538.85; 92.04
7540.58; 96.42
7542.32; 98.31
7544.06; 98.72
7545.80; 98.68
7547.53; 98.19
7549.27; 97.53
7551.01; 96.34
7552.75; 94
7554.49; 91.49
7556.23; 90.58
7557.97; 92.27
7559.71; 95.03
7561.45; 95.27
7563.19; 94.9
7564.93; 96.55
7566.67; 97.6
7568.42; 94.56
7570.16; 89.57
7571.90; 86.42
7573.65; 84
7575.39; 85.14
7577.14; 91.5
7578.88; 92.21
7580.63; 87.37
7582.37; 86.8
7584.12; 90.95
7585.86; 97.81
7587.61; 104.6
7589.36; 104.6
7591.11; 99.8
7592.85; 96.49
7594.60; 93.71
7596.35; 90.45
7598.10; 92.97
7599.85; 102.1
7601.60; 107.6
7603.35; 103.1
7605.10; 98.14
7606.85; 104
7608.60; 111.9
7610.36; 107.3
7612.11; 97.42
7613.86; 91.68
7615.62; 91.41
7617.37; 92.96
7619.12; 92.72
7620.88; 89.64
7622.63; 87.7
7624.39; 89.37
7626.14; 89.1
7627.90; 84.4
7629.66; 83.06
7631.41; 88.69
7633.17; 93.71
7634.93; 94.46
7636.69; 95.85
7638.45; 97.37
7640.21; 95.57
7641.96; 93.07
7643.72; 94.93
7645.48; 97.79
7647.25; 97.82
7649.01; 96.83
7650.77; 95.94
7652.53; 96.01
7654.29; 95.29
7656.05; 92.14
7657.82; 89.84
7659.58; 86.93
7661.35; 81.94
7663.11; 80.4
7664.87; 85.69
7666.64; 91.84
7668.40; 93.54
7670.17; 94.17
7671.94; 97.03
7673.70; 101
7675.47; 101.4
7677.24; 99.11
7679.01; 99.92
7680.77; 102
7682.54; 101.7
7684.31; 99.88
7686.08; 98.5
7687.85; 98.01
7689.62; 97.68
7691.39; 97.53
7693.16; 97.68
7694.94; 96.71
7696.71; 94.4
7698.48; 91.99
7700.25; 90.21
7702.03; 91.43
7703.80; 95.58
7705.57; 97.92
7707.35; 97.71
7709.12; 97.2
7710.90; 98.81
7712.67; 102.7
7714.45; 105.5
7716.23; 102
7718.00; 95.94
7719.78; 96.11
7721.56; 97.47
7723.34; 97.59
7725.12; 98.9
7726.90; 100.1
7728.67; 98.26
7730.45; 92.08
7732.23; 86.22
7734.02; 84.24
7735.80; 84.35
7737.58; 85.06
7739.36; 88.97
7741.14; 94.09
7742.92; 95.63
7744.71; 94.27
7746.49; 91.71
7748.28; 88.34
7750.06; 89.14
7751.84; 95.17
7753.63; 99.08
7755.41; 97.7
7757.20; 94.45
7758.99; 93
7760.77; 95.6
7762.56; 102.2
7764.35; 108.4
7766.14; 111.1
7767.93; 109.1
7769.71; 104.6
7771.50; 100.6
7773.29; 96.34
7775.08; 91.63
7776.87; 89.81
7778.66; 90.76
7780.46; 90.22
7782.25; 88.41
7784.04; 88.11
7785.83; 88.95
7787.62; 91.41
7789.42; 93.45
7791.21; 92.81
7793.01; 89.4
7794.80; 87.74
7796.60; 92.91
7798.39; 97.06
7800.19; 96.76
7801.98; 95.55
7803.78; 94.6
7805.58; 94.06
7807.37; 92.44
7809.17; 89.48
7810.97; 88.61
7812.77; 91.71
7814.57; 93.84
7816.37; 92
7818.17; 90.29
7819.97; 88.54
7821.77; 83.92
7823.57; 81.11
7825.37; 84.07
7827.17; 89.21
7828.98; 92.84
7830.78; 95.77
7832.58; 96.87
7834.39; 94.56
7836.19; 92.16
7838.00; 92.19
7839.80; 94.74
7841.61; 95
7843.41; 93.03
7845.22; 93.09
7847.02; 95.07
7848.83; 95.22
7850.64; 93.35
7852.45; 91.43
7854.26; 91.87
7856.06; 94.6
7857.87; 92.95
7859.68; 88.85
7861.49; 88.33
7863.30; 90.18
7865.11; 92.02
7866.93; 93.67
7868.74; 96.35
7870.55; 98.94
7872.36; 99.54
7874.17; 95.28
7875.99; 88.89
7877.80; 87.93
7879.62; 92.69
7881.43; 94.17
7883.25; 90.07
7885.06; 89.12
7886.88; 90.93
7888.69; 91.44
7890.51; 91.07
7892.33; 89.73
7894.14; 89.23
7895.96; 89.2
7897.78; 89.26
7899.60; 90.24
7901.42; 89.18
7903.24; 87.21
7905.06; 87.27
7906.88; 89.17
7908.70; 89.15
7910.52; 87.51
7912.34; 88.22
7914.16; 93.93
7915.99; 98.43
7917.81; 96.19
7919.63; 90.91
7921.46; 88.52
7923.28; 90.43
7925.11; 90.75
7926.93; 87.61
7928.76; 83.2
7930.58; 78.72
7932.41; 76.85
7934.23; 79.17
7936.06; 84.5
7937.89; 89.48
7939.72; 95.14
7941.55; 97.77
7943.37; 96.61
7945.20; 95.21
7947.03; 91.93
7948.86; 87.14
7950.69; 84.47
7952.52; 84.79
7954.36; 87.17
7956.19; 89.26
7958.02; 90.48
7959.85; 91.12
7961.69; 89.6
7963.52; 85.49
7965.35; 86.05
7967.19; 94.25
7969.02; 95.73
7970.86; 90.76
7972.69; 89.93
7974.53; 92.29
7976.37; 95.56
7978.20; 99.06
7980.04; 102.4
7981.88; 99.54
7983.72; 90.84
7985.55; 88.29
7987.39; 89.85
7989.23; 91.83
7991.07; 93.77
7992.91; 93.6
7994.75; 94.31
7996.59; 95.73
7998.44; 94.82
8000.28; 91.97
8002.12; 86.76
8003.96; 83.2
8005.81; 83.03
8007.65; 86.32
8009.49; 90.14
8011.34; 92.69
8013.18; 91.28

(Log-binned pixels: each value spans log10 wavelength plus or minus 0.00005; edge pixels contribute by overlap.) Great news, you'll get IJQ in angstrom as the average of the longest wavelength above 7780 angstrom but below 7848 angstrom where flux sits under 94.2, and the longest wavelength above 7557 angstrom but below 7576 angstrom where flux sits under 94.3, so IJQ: 7710.3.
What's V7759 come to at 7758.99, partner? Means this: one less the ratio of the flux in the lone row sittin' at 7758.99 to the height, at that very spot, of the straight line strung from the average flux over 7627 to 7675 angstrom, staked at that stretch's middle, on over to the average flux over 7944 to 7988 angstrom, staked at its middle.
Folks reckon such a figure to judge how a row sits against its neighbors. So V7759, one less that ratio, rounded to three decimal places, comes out -0.010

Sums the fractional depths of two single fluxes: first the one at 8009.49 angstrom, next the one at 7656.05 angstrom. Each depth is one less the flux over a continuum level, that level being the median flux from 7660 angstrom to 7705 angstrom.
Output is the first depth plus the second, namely 0.12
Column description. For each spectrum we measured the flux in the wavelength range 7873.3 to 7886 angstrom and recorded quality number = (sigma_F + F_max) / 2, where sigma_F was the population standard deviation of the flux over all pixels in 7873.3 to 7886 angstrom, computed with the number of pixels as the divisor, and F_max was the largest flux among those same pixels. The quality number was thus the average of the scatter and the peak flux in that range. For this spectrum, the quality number 49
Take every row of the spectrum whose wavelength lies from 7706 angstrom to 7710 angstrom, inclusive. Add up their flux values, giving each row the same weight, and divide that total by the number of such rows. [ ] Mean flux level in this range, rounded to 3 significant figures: 97.5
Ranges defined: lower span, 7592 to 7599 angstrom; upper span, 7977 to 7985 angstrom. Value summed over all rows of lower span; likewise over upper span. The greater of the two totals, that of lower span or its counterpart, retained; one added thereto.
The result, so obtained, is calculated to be 393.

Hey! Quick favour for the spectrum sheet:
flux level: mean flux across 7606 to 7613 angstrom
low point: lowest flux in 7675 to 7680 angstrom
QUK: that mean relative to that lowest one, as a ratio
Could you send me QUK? 1.06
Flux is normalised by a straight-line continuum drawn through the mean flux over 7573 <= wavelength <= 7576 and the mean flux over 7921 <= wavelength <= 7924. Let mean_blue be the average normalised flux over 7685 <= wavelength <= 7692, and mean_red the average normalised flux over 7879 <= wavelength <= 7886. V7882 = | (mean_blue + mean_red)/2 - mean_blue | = 0.054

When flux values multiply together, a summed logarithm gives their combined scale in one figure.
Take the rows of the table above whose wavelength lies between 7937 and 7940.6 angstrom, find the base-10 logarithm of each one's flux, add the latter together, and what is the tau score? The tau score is 3.9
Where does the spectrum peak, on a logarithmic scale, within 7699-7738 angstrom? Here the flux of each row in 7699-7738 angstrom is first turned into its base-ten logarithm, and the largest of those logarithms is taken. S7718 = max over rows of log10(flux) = 2.02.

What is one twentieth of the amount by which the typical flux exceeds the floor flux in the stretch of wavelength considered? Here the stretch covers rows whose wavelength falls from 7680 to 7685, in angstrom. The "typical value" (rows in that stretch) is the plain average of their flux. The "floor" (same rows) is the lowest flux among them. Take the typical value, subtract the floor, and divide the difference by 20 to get 0.07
